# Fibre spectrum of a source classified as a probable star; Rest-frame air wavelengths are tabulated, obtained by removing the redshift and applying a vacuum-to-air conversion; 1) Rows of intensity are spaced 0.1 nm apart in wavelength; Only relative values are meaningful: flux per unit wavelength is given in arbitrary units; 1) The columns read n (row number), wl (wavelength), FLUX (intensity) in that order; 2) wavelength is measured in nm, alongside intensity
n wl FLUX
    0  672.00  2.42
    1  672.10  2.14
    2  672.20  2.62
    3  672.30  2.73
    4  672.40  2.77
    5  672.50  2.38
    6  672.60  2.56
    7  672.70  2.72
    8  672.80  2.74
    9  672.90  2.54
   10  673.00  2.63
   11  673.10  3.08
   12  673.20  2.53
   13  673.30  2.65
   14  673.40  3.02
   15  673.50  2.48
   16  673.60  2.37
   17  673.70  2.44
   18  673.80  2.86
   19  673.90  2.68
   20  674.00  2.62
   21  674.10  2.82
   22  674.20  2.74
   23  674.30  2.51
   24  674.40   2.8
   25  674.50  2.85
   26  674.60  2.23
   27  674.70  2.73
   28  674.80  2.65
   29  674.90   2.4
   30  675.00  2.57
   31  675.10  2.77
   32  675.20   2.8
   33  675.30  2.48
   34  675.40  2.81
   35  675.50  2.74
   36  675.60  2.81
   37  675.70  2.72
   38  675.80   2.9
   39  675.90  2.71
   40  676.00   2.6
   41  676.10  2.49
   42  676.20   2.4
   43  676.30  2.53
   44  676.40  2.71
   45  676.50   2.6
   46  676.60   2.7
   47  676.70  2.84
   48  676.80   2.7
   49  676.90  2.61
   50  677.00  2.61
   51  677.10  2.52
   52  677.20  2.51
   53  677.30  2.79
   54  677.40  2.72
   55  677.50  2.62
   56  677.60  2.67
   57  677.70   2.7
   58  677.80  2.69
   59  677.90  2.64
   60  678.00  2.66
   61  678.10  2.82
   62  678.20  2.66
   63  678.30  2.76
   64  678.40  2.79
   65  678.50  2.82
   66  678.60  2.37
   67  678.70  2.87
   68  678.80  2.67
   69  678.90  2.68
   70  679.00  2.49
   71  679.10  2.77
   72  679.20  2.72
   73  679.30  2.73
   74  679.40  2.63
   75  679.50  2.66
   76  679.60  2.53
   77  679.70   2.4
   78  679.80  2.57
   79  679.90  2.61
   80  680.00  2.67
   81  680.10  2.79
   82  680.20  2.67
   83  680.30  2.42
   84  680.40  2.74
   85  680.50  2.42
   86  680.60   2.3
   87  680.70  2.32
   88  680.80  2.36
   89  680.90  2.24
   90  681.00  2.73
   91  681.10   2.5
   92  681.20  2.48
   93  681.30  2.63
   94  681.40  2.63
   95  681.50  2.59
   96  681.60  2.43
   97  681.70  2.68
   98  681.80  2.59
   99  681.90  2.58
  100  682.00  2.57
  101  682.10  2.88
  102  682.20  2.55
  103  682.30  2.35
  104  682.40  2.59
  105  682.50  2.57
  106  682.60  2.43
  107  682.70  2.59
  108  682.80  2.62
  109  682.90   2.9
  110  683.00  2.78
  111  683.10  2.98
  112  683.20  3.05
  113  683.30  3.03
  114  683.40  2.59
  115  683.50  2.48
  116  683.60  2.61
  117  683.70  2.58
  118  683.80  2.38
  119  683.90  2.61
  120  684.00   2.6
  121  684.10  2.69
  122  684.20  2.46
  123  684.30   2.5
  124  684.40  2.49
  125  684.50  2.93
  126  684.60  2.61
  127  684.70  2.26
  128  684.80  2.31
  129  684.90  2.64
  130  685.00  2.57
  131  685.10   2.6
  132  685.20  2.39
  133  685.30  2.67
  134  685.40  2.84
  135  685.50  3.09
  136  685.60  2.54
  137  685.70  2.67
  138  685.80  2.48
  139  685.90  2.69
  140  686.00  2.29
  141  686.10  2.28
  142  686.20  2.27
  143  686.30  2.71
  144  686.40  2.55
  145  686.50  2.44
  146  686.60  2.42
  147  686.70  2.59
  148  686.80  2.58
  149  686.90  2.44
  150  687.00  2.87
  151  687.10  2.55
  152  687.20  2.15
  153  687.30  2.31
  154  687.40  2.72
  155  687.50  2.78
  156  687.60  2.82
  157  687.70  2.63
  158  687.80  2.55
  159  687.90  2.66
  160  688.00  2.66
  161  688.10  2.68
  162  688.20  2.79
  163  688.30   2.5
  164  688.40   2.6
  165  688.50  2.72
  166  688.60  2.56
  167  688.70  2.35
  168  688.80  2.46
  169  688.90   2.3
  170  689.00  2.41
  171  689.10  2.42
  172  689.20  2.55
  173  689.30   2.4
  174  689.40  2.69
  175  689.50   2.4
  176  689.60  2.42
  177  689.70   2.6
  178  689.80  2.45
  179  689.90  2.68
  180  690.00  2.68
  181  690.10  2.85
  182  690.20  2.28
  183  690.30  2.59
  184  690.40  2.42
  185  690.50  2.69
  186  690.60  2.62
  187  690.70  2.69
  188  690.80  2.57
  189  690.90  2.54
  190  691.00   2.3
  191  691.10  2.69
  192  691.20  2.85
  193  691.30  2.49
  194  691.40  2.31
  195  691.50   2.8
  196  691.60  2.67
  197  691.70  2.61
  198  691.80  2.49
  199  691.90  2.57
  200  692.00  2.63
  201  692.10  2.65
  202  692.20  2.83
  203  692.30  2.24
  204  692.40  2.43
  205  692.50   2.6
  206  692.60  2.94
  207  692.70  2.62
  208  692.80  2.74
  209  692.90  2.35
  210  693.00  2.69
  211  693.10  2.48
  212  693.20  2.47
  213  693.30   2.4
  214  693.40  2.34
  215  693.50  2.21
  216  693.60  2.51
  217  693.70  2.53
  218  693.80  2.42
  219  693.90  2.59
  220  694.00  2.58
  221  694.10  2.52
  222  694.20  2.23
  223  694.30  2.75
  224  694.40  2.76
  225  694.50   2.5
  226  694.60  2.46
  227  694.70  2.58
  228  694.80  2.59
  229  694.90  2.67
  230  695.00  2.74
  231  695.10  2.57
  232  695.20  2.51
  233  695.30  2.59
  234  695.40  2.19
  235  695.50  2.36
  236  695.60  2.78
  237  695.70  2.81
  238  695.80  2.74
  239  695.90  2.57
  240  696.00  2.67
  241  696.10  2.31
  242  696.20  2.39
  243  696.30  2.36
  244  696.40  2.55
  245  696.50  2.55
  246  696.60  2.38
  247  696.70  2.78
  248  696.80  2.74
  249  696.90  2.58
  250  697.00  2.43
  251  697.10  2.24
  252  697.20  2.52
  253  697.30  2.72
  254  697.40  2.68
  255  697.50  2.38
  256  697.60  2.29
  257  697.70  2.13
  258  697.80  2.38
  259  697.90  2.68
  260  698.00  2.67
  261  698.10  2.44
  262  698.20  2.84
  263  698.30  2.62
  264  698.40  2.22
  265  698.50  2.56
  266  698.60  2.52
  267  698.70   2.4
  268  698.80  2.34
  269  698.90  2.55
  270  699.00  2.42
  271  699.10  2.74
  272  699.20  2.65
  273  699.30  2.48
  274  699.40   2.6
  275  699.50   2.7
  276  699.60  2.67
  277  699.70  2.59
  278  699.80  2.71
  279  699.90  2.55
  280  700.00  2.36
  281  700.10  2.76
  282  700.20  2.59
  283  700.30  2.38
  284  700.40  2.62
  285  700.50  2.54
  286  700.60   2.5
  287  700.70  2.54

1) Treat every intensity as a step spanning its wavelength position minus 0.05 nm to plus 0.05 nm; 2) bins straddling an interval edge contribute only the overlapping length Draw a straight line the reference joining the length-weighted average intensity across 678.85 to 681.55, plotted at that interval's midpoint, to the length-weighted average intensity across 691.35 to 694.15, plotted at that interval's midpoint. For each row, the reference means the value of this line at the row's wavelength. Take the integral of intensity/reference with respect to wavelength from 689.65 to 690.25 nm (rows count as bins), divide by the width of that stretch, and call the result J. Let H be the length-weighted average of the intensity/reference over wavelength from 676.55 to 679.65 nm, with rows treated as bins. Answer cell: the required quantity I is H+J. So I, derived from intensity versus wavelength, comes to 2.058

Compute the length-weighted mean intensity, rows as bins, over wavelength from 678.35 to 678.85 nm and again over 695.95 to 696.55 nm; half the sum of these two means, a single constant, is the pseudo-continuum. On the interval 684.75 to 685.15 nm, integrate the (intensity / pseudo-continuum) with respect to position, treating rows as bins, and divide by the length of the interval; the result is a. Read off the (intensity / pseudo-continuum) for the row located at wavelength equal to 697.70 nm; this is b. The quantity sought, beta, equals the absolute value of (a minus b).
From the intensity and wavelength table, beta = 0.15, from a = 0.98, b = 0.82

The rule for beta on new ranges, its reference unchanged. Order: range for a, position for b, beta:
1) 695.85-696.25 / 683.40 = 0.04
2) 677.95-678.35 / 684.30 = 0.09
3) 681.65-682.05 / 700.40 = 0.01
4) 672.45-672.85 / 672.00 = 0.07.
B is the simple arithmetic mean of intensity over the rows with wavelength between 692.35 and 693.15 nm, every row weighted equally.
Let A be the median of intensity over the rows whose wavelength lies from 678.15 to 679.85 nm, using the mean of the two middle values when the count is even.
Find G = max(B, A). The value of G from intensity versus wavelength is 2.67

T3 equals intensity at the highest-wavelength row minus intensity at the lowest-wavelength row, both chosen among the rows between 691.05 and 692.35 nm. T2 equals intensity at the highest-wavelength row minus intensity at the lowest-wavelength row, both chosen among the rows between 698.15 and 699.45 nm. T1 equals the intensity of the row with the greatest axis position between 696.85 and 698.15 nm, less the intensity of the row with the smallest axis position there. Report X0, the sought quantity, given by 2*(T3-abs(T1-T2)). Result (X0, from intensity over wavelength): -1.1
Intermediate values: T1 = -0.14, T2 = -0.24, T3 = -0.45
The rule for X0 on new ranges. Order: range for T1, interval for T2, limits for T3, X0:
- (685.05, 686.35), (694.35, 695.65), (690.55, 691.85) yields -0.4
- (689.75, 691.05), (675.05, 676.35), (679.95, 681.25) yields -0.6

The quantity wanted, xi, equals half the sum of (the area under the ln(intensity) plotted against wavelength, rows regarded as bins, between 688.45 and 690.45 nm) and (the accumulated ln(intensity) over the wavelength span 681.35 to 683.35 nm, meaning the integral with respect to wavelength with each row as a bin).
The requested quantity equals 1.90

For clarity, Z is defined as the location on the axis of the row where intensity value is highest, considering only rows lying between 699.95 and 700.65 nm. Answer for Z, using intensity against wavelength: 700.10 nm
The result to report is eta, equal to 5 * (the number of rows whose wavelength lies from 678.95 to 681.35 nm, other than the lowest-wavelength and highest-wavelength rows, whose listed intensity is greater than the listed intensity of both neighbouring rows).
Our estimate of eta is 35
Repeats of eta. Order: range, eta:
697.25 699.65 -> 30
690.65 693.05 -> 25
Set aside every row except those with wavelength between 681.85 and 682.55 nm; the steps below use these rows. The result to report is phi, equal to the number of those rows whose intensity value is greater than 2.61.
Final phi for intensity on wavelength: 1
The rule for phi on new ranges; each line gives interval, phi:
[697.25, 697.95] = 3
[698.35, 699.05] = 0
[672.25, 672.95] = 4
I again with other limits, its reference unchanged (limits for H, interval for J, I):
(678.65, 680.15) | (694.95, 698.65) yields 2.029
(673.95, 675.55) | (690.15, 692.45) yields 2.039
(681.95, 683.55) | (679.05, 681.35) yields 2.046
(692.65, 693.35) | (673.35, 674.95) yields 2.021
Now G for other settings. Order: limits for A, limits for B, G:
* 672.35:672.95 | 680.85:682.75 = 2.64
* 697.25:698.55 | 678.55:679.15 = 2.64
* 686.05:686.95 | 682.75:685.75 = 2.65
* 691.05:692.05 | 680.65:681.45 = 2.62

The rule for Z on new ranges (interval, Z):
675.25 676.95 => 675.80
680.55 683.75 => 683.20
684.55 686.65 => 685.50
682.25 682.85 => 682.80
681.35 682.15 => 682.10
